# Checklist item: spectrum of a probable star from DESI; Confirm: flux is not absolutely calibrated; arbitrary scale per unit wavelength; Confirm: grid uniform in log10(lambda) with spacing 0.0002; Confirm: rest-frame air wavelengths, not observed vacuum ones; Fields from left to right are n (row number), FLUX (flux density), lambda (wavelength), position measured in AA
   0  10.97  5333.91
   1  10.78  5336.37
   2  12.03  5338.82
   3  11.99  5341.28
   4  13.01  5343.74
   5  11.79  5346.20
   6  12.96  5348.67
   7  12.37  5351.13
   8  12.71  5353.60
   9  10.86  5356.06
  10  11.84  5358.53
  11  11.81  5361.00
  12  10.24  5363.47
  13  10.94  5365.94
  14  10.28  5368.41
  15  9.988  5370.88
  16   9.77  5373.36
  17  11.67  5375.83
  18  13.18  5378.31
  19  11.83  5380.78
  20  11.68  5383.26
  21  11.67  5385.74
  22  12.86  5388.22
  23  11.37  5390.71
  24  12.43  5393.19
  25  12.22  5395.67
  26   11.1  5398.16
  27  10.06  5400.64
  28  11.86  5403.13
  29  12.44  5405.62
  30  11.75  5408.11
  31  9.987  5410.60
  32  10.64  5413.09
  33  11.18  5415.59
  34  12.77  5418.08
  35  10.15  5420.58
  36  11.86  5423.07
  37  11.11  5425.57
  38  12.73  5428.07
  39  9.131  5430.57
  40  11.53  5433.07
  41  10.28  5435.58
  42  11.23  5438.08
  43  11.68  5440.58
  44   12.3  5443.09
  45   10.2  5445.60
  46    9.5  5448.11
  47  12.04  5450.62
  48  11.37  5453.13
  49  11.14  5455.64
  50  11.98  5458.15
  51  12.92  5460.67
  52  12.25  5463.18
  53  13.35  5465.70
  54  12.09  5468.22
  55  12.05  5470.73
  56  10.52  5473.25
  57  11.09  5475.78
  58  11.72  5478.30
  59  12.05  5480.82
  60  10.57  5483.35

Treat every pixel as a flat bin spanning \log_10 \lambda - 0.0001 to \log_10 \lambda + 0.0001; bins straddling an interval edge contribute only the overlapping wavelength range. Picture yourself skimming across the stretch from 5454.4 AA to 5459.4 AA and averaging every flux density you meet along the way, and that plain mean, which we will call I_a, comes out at 11.6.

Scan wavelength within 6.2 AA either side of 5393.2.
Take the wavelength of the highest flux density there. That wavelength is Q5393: 5388.22 AA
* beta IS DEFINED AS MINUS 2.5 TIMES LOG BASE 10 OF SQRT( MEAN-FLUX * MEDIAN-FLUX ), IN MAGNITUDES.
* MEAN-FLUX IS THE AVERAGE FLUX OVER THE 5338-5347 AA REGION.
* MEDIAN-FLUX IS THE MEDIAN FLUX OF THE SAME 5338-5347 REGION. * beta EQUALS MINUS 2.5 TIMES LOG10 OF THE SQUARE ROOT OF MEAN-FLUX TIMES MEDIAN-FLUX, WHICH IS -2.71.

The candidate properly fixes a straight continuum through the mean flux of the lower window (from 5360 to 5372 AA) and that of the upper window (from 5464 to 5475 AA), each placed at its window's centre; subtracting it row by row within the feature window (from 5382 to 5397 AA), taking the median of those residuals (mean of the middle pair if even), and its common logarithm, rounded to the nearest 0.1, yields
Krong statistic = 0.0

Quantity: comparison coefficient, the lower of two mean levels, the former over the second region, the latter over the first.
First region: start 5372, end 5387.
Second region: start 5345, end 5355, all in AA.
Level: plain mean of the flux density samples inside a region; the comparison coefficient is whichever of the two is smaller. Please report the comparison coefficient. 11.6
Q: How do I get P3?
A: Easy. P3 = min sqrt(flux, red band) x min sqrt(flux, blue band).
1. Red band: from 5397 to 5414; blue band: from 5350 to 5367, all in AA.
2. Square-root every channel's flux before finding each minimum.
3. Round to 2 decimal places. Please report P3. 10.11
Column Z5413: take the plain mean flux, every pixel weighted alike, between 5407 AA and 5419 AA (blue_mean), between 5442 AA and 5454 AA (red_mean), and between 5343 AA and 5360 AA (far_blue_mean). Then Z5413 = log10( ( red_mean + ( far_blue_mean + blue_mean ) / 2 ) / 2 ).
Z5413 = 1.06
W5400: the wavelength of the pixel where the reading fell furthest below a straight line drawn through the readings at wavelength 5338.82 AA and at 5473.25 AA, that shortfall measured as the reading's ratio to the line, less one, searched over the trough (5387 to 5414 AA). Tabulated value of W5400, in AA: 5400.64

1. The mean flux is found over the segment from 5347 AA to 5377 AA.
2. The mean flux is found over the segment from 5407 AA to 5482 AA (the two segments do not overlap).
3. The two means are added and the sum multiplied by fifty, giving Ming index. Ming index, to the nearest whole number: 1135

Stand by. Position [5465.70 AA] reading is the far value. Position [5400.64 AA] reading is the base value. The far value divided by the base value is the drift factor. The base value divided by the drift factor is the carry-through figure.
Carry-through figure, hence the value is 7.6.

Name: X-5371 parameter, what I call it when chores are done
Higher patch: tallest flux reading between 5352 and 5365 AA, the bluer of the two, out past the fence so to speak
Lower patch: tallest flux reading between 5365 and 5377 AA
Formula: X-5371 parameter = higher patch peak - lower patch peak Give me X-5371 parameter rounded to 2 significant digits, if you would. 1.0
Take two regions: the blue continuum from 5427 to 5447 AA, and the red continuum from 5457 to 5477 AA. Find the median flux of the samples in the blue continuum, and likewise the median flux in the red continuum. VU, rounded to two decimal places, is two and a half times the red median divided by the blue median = 2.65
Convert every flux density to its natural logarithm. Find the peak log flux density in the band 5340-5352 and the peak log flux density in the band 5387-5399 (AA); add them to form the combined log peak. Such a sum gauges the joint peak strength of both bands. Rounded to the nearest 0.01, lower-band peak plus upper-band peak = 5.12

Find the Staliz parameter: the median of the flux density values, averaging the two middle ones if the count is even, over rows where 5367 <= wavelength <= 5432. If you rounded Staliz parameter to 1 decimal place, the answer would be 11.7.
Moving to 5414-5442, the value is 11.2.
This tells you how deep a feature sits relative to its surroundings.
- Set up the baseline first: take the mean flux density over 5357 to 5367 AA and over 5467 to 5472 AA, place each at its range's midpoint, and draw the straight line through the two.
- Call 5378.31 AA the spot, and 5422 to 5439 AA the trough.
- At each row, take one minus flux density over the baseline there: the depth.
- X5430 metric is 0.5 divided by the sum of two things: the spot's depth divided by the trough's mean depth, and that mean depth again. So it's -0.17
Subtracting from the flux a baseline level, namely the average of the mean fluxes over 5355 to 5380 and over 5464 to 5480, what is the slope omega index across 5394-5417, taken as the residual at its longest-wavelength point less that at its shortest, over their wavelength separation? -0.05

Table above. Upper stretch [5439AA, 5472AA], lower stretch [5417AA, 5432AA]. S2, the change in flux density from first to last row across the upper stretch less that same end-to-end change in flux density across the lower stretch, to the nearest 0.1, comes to 4.0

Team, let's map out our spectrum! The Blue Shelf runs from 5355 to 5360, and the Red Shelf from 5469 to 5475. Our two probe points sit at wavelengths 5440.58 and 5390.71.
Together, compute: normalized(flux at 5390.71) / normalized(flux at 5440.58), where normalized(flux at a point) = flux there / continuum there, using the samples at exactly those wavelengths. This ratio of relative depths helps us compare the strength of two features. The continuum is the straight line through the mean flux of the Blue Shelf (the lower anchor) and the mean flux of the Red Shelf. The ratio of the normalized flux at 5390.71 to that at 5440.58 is 0.97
